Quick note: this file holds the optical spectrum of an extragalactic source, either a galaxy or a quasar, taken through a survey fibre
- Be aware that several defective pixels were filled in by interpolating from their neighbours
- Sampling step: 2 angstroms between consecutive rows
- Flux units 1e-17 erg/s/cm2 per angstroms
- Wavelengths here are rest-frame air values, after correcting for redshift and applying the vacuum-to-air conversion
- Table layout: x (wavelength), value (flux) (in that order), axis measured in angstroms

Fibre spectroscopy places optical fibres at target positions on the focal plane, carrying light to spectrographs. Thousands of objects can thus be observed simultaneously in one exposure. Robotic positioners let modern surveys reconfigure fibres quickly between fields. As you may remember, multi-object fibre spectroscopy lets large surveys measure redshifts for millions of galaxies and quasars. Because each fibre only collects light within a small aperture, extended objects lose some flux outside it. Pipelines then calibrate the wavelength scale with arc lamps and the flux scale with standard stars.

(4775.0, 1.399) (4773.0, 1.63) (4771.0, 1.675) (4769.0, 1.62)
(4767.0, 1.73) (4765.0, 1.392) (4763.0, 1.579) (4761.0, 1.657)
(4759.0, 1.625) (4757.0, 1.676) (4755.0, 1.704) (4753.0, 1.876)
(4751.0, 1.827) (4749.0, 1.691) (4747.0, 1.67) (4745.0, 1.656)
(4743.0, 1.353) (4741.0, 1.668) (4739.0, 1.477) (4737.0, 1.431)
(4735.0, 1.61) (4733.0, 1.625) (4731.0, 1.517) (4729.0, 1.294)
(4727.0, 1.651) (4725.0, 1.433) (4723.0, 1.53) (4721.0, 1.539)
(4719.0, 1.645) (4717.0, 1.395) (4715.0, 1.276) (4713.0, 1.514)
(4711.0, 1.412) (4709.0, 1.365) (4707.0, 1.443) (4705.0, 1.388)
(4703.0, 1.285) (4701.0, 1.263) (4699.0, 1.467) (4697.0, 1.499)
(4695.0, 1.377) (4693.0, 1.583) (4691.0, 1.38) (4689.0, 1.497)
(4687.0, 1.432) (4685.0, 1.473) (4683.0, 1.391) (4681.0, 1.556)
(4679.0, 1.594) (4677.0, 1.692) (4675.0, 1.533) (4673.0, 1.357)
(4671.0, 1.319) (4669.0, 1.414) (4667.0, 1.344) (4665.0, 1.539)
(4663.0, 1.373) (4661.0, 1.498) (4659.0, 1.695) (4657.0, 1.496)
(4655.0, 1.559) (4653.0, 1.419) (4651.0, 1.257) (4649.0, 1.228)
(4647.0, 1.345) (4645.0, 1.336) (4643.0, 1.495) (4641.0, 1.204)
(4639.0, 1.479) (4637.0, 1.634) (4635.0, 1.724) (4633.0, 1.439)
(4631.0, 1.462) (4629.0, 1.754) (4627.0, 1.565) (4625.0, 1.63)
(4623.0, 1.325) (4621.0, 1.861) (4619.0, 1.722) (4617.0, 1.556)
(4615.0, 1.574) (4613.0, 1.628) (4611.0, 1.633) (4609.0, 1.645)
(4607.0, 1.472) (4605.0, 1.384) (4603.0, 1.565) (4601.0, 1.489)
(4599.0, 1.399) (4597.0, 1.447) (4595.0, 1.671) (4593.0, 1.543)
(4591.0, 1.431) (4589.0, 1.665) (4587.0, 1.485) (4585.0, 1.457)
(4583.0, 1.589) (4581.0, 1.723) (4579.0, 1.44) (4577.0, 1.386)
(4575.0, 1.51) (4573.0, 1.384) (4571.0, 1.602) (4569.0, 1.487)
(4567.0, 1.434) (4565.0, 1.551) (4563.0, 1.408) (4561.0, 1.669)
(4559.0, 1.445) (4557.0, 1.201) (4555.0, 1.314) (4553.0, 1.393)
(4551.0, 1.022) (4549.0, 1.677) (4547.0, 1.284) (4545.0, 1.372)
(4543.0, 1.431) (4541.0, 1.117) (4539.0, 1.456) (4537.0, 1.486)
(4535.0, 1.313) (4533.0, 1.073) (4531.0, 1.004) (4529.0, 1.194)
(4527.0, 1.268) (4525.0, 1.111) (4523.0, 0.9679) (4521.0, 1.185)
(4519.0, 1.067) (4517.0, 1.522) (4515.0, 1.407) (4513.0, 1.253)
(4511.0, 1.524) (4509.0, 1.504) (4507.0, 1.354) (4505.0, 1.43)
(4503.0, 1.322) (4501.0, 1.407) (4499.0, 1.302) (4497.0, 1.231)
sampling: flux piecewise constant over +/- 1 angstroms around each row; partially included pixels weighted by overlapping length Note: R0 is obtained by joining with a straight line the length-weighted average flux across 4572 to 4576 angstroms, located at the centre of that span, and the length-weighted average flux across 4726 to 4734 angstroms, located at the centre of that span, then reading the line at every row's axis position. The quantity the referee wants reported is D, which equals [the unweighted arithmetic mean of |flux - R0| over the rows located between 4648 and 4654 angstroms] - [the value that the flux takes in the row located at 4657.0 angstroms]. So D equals -1.31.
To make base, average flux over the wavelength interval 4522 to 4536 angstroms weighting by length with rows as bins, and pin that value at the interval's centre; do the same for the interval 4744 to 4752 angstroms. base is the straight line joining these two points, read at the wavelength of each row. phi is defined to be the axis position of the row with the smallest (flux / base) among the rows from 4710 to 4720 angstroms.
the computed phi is 4715.0 angstroms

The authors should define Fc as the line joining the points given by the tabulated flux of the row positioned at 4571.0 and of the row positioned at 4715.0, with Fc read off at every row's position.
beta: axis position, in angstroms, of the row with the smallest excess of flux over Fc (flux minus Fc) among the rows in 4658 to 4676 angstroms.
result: 4671.0 angstroms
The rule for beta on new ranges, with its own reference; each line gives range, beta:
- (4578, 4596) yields 4579.0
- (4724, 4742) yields 4729.0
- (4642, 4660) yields 4649.0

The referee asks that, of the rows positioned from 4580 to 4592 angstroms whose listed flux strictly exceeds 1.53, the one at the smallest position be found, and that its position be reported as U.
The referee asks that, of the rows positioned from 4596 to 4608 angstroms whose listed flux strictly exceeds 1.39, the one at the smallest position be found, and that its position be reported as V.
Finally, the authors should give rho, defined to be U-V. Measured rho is -16 angstroms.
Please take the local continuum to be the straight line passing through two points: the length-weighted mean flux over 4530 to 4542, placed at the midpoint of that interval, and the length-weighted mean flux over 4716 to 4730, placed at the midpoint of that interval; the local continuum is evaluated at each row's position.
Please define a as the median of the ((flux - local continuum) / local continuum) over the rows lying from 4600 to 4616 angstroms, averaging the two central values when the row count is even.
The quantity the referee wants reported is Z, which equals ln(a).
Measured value -1.8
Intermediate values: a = 0.17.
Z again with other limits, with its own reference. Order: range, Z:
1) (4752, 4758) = -2.3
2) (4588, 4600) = -2.0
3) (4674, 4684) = -2.5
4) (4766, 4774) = -2.9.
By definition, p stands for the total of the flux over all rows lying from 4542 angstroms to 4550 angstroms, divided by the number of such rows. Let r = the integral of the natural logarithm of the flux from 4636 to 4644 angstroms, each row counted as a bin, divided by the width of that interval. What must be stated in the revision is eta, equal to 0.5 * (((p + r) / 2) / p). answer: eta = 0.314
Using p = 1.44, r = 0.37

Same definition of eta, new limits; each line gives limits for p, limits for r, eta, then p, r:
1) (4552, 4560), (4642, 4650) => 0.306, 1.34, 0.30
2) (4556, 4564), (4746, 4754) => 0.349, 1.43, 0.57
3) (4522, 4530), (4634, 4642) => 0.339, 1.14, 0.40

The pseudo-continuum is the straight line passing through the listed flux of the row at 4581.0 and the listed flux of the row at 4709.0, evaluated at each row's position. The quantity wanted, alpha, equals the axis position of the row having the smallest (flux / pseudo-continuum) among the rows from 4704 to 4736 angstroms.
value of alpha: 4715.0 angstroms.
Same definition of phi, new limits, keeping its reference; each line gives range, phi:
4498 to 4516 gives 4513.0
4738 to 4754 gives 4743.0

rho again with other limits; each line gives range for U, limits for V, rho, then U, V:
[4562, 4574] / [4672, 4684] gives -110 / 4565.0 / 4675.0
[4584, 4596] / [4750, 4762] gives -162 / 4589.0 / 4751.0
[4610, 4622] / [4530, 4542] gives 74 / 4611.0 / 4537.0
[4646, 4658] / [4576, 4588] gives 76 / 4655.0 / 4579.0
